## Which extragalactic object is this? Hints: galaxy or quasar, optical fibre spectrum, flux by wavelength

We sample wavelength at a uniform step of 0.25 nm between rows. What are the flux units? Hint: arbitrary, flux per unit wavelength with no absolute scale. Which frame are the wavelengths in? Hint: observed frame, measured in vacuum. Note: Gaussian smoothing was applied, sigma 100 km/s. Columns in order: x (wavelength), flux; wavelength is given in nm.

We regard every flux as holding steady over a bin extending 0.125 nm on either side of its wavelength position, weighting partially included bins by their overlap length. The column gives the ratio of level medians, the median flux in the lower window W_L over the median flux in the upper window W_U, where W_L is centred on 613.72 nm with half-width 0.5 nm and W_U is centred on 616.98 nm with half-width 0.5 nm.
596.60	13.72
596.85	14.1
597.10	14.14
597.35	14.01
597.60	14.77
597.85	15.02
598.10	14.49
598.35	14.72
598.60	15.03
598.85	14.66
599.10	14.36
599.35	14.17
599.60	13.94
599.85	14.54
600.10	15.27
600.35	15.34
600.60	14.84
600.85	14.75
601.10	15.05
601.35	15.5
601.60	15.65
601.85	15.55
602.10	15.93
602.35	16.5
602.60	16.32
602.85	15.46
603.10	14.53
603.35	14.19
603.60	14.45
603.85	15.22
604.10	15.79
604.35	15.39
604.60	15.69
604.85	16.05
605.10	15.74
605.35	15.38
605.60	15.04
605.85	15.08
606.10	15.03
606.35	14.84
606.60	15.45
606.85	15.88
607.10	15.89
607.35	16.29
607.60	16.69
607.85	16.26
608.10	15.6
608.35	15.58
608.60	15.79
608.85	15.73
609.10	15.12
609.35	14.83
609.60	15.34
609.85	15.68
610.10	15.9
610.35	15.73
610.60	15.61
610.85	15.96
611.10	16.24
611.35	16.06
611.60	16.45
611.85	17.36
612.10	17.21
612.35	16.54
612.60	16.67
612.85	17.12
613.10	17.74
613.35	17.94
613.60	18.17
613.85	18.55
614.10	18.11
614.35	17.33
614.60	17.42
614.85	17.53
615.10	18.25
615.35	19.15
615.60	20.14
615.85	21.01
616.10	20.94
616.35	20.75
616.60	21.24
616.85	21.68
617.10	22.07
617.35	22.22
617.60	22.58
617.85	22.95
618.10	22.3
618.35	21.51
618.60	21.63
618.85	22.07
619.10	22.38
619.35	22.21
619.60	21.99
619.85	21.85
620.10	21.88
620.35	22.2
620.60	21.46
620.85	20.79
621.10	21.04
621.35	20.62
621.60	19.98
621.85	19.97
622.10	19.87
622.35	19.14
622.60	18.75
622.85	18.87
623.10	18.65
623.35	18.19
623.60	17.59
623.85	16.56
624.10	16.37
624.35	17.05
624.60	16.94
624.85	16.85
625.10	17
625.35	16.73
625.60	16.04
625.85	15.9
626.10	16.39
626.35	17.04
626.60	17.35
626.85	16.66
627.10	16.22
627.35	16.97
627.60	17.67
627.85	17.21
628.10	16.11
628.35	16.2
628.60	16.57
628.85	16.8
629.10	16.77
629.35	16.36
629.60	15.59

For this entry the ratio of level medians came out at 0.829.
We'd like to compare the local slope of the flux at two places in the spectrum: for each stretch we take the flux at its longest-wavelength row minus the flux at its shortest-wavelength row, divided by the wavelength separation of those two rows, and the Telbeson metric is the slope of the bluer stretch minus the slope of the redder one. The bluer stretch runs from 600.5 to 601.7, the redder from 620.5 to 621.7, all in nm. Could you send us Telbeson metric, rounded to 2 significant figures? 2.3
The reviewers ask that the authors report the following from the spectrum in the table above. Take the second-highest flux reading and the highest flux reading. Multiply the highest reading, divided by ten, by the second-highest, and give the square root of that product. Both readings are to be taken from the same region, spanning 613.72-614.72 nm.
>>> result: 5.8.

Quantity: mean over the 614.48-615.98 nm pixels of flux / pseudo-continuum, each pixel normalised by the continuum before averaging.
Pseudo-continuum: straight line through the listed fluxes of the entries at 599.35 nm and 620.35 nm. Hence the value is 0.93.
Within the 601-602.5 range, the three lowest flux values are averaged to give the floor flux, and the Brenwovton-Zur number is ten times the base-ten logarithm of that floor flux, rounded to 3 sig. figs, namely 11.9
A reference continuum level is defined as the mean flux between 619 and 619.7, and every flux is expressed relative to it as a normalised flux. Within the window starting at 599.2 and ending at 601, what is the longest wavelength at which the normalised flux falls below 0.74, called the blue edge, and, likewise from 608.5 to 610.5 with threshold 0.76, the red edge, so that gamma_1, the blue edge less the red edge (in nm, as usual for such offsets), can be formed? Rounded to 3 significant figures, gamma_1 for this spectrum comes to -9.50 nm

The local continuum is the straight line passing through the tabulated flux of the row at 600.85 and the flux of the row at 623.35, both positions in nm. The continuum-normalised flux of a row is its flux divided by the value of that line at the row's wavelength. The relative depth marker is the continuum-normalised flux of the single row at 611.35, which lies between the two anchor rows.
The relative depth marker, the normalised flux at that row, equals 0.98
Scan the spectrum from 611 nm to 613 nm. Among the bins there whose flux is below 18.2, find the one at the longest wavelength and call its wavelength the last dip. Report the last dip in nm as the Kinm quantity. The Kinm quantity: 612.85 nm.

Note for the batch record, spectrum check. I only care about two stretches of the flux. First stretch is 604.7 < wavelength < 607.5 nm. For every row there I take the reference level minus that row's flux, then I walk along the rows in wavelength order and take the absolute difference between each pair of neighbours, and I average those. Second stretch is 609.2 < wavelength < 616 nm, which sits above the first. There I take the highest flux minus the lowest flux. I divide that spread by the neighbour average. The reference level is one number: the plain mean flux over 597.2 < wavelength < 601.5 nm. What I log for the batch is 23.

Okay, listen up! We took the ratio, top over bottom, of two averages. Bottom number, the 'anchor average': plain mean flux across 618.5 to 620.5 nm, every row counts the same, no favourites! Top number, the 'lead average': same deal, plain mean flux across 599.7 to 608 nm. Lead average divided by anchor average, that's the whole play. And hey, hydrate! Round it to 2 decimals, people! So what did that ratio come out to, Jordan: 0.70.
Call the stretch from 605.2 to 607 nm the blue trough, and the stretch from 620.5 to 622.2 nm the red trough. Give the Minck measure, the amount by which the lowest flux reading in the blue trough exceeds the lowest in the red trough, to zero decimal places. -5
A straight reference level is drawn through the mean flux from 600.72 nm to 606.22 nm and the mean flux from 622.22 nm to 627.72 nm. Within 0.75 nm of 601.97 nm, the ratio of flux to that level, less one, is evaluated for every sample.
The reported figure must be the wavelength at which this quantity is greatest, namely 602.35 nm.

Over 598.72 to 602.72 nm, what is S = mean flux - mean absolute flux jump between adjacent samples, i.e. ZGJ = 14.8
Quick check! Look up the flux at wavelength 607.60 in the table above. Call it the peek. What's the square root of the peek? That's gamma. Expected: 4.09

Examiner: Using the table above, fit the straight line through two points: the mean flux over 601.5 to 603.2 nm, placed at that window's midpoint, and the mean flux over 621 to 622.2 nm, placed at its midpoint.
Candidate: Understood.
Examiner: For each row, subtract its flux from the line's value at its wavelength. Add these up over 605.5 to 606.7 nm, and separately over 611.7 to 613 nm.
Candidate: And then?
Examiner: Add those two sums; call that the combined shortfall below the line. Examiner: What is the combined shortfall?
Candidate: 13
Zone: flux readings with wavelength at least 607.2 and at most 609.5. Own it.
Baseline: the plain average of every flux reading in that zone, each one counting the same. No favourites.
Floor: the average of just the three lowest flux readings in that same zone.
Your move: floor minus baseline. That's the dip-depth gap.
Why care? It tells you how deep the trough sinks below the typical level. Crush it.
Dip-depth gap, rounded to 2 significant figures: -0.59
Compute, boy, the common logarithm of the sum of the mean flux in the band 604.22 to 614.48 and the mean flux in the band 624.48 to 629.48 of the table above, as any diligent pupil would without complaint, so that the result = 1.52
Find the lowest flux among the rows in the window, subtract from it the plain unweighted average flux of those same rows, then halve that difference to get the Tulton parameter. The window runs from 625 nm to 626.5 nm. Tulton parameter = -0.31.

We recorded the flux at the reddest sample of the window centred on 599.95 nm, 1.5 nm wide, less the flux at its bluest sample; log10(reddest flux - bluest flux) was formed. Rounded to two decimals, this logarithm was -0.17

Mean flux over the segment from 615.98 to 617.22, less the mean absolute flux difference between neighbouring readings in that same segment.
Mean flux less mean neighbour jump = 21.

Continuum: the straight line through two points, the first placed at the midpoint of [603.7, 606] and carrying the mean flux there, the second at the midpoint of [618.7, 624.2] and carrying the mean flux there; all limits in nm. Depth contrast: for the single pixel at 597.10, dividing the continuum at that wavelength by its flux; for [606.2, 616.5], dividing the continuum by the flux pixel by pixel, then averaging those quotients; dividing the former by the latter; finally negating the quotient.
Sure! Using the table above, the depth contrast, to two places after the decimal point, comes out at -0.92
